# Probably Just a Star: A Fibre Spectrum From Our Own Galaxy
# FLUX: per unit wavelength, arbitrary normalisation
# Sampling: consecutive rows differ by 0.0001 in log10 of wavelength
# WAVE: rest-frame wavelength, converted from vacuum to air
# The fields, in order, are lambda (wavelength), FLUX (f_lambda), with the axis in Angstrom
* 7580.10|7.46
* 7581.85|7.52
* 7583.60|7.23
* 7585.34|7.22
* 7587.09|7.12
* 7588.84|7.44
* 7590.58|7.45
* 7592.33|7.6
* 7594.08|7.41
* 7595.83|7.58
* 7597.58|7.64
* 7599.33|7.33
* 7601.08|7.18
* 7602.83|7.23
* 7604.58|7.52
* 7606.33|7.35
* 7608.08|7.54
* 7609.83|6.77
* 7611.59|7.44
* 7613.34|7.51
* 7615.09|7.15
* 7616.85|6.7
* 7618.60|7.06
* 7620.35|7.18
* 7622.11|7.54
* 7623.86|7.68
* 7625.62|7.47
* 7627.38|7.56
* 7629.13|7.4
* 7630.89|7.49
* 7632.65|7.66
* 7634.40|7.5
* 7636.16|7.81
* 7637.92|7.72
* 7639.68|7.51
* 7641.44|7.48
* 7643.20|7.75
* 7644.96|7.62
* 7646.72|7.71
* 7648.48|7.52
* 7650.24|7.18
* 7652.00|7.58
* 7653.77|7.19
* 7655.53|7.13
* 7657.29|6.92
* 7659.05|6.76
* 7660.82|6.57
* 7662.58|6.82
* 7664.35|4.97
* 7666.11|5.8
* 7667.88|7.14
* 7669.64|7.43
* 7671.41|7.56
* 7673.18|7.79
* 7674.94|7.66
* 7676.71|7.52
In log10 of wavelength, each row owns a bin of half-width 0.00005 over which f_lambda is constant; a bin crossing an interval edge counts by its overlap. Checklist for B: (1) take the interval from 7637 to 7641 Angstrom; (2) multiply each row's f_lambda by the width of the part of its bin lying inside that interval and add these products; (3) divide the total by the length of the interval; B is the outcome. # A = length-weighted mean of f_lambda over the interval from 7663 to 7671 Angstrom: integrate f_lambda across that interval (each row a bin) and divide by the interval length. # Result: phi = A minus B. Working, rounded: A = 6.4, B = 7.60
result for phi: -1.2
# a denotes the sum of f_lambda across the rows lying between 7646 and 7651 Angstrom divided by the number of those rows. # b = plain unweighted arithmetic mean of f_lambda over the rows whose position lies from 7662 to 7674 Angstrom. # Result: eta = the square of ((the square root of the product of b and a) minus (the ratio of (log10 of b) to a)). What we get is 49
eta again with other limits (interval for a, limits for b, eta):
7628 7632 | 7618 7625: 53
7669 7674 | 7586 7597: 55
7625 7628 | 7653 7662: 50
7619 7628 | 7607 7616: 53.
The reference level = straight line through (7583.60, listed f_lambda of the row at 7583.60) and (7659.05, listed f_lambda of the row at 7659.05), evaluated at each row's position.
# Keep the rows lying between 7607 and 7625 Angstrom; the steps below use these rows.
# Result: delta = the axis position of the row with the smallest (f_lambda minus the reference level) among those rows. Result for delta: 7616.85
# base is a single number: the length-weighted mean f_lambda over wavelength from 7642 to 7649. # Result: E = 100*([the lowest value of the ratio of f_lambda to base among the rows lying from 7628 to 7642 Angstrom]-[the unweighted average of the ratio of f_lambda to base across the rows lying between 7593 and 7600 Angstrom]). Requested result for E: -1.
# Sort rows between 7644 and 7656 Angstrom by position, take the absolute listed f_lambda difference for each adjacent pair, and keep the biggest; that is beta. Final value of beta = 0.40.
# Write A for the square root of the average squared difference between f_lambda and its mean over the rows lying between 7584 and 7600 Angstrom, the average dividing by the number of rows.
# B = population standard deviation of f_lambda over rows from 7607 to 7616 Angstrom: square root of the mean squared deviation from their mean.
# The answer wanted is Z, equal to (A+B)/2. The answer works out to 0.23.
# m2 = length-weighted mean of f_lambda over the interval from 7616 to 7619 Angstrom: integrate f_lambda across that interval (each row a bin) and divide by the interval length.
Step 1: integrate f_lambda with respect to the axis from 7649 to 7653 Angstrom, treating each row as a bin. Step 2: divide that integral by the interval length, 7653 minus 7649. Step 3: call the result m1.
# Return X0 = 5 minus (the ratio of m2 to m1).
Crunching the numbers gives 4.07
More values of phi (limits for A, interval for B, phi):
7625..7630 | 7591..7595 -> 0.0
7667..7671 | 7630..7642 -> -0.3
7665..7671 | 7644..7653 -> -0.7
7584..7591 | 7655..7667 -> 0.9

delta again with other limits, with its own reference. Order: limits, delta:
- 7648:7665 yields 7664.35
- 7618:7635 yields 7618.60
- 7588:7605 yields 7601.08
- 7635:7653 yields 7650.24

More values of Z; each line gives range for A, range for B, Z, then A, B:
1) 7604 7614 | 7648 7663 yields 0.29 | 0.27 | 0.32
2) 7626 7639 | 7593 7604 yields 0.15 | 0.13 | 0.17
